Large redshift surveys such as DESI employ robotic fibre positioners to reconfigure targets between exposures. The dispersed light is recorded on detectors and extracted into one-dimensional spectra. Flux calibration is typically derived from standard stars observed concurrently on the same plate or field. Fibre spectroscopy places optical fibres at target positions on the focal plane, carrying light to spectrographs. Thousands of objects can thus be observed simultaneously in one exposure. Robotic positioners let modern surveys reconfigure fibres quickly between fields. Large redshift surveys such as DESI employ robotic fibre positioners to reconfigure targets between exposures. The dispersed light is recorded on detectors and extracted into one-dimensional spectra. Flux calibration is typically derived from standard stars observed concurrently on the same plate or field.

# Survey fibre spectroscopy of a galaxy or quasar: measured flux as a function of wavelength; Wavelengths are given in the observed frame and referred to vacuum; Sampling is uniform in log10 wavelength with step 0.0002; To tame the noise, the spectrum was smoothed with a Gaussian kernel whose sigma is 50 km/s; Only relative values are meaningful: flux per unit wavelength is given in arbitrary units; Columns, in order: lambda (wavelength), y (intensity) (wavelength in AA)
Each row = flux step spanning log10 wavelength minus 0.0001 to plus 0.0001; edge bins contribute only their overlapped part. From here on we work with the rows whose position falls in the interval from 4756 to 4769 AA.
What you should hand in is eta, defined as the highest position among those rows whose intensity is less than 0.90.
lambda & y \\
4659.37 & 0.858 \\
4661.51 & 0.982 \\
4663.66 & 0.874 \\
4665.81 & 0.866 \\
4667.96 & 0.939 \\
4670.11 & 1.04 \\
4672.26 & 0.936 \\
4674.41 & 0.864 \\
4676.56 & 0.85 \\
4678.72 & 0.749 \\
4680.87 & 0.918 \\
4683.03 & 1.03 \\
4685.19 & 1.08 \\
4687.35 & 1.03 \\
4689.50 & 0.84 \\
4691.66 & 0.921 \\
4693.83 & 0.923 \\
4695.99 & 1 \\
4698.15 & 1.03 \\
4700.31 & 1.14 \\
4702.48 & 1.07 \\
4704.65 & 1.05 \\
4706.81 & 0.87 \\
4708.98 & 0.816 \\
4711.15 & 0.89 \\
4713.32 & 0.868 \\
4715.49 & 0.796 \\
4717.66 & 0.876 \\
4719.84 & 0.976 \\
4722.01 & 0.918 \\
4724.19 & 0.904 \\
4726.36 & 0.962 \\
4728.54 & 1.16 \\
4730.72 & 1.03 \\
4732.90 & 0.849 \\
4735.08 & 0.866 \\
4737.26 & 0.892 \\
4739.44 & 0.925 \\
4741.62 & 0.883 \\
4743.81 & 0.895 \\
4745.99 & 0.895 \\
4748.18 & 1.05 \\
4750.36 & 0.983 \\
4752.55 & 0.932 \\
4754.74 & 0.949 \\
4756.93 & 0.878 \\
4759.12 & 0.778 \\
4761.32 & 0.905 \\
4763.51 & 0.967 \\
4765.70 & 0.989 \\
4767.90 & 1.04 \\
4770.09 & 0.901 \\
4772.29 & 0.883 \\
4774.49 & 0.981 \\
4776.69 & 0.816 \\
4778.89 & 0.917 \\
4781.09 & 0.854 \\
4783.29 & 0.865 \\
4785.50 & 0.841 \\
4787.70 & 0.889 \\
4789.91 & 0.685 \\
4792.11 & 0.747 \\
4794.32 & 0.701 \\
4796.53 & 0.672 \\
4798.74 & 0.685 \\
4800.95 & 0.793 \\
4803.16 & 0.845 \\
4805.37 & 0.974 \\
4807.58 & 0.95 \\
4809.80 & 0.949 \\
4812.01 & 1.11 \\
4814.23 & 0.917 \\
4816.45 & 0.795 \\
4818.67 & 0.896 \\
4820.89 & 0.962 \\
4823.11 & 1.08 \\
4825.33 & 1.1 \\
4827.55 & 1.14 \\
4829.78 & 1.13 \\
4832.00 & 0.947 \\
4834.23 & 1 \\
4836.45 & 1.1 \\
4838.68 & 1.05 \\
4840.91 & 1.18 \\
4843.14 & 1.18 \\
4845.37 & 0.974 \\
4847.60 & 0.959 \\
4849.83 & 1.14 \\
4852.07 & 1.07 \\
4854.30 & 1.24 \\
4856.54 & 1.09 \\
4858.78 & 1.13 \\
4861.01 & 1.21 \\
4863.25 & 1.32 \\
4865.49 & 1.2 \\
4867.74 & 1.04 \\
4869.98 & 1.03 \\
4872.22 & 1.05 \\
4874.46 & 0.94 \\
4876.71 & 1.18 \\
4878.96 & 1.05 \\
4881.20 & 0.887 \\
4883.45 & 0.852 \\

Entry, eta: 4759.12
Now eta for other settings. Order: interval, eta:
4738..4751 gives 4745.99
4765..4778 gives 4776.69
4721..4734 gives 4732.90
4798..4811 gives 4803.16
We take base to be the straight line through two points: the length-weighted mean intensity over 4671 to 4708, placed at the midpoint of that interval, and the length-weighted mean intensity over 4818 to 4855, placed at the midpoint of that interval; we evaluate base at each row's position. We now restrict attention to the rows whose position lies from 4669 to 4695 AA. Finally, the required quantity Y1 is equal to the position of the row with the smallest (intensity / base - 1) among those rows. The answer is 4678.72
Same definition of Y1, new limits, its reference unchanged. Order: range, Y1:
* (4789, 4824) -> 4796.53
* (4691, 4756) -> 4715.49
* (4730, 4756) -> 4732.90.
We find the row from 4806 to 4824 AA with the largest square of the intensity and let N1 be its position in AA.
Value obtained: 4812.01 AA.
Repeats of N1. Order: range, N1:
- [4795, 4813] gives 4812.01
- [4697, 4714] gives 4700.31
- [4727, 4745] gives 4728.54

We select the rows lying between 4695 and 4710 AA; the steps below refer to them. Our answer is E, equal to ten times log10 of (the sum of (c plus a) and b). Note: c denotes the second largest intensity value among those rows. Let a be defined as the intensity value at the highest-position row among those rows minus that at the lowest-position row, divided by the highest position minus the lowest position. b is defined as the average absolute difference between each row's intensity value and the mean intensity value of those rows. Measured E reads 0.6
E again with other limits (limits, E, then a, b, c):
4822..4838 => 0.7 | 0.001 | 0.06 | 1.13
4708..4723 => -0.1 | 0.008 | 0.04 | 0.918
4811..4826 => 0.8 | -0.001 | 0.10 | 1.1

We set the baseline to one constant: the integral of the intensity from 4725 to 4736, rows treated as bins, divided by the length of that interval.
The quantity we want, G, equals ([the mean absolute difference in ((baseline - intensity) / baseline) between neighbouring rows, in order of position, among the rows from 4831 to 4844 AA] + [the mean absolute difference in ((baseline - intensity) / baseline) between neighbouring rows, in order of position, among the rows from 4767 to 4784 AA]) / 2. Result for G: 0.078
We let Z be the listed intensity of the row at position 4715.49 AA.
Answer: 0.796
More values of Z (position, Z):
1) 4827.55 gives 1.14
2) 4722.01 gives 0.918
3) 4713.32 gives 0.868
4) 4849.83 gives 1.14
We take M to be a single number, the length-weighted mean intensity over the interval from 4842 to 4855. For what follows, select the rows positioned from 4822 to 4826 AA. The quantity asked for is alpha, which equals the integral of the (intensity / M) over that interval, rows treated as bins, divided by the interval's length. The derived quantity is 1.00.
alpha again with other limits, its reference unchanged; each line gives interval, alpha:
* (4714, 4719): 0.78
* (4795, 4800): 0.63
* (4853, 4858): 1.06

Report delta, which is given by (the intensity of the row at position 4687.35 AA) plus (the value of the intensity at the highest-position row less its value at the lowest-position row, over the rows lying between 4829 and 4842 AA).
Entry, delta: 1.08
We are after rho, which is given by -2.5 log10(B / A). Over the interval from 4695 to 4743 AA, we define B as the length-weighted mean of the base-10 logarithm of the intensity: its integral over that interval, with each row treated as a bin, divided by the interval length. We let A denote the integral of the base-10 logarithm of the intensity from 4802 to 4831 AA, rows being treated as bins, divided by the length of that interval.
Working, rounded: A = -0.008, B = -0.027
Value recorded -1.3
